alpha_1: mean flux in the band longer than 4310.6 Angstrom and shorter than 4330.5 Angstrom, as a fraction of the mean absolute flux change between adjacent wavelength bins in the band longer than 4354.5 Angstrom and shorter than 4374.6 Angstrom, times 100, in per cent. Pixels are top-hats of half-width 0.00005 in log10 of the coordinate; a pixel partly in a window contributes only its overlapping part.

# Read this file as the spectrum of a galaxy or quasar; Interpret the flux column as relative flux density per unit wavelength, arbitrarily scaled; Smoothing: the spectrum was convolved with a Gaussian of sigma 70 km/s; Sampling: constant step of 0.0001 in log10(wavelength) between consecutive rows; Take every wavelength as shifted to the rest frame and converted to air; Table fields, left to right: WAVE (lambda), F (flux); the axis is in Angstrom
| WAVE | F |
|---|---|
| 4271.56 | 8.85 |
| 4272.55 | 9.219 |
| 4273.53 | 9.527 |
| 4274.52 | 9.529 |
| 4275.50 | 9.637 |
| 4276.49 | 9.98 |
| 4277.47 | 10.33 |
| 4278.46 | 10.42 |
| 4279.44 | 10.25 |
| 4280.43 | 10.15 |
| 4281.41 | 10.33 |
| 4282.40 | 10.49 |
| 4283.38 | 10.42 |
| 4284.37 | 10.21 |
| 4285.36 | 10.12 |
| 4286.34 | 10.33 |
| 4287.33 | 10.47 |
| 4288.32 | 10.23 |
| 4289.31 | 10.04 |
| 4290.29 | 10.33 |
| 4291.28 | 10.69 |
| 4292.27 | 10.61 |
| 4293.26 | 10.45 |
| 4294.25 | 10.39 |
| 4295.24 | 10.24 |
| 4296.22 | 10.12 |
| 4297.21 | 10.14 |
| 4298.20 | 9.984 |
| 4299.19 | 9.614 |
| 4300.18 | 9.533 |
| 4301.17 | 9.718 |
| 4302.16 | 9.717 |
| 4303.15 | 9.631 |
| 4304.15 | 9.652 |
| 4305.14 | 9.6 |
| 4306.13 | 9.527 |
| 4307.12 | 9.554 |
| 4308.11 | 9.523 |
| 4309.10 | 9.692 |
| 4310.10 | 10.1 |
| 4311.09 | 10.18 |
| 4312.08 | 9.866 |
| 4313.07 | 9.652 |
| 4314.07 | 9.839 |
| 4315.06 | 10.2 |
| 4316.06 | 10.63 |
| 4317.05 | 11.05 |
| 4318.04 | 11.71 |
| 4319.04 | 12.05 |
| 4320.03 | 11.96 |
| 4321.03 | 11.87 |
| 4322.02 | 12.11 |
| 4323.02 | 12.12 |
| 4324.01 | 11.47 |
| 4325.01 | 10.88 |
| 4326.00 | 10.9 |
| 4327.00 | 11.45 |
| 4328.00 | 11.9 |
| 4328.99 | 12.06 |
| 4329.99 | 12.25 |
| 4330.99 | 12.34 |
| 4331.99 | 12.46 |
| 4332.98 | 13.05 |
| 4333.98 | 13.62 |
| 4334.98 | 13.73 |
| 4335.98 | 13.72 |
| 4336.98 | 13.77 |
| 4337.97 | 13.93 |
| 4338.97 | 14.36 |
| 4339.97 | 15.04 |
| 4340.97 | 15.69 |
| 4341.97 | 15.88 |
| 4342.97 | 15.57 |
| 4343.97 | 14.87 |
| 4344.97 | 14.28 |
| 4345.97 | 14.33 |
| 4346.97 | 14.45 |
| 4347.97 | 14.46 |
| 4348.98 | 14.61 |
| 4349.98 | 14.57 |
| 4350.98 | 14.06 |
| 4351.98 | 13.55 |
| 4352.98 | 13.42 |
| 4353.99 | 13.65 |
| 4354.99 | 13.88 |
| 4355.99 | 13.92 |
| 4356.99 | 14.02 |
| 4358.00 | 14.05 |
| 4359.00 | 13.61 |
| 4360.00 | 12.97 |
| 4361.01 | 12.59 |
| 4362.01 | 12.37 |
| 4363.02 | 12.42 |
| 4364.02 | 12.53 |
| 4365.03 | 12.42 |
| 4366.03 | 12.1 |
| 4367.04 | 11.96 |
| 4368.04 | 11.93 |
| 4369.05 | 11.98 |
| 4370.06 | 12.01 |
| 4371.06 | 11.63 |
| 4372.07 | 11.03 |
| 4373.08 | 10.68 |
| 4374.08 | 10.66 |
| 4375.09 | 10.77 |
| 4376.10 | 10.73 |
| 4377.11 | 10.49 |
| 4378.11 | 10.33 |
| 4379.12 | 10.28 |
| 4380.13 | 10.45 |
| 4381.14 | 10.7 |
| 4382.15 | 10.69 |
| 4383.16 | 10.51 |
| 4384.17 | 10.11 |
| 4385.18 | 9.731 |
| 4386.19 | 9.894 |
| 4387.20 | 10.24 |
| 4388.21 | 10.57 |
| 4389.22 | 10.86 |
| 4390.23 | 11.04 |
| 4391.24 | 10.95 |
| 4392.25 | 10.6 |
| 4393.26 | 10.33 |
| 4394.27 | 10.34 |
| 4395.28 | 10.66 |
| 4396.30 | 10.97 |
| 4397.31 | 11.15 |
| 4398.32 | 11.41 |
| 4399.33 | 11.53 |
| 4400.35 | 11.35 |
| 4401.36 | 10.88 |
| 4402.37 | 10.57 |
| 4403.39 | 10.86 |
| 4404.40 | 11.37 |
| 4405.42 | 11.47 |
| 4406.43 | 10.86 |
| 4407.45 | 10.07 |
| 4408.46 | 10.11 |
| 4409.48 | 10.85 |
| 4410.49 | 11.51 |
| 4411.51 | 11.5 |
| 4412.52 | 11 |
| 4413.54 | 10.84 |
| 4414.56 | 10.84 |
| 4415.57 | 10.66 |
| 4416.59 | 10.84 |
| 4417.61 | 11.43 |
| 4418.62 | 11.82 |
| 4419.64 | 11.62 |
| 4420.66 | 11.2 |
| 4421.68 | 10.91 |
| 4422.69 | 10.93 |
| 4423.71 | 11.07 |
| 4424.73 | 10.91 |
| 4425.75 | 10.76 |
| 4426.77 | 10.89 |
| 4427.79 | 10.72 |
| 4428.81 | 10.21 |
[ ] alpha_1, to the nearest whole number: 5271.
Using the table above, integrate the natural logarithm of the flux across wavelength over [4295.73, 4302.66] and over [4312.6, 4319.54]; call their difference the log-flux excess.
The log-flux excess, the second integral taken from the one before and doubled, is -1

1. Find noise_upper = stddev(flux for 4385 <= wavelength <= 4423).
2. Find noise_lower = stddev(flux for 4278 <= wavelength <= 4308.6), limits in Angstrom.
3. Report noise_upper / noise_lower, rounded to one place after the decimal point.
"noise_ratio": 1.4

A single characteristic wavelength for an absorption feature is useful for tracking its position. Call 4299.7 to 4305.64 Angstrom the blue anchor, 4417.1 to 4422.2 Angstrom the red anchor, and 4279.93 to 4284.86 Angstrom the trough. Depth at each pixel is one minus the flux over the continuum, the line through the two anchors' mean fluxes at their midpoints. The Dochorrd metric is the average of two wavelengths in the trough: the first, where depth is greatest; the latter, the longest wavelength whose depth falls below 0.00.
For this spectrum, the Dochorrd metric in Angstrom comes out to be 4284.4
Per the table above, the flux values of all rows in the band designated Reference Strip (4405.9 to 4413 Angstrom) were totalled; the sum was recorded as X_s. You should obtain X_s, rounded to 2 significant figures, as 76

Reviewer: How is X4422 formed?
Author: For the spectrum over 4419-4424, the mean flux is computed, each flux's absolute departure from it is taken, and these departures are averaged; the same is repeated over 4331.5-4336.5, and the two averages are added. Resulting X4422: 0.66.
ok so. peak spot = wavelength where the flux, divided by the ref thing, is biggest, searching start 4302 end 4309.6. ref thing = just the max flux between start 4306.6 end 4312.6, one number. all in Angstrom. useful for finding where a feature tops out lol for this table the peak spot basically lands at 4302.16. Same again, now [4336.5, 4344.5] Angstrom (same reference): 4341.97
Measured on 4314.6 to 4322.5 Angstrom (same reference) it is 4322.02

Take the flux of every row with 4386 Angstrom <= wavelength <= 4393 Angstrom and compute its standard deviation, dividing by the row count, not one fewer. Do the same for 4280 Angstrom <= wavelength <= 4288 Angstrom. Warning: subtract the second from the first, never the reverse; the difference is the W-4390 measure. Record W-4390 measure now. 0.25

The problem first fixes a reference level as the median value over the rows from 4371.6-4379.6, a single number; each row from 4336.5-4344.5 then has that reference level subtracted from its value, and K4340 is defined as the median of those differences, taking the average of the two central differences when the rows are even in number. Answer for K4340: 4.3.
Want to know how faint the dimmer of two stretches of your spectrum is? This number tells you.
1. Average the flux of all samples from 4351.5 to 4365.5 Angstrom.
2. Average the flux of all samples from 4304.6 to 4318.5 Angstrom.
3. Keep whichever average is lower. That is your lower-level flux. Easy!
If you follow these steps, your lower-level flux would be 10.1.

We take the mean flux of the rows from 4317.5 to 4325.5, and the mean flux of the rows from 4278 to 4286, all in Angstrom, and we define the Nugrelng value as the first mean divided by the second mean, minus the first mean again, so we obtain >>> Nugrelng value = -10.6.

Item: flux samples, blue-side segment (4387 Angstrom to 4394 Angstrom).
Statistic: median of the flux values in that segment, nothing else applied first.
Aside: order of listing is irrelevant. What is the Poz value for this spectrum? 10.6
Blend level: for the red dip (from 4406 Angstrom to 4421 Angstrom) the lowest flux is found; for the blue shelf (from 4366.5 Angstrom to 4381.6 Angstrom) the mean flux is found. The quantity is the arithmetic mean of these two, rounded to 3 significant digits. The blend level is 10.6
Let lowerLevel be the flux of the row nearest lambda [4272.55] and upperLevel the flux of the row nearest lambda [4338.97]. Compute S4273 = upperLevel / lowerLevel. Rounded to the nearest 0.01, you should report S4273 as 1.56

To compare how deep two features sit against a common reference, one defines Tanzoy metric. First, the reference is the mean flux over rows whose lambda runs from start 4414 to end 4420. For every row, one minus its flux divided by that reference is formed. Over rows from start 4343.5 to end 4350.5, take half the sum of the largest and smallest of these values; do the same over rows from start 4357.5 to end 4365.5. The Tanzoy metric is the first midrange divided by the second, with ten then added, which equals 11.7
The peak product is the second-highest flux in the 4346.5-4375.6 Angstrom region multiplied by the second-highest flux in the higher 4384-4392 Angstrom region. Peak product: 160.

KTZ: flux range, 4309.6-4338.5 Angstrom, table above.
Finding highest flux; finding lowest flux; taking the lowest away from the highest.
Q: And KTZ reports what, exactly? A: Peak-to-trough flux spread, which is 4.3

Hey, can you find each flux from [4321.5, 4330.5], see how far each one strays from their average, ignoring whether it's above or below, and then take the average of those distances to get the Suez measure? 0.45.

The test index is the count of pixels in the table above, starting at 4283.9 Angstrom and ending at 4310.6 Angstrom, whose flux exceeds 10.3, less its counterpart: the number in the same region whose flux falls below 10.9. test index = -20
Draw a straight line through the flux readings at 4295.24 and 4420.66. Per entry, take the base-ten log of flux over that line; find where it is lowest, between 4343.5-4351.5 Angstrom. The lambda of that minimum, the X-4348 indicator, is 4350.98 Angstrom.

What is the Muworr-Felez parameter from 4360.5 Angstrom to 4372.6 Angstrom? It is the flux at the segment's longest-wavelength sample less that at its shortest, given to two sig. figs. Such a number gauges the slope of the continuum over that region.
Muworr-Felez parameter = -1.6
